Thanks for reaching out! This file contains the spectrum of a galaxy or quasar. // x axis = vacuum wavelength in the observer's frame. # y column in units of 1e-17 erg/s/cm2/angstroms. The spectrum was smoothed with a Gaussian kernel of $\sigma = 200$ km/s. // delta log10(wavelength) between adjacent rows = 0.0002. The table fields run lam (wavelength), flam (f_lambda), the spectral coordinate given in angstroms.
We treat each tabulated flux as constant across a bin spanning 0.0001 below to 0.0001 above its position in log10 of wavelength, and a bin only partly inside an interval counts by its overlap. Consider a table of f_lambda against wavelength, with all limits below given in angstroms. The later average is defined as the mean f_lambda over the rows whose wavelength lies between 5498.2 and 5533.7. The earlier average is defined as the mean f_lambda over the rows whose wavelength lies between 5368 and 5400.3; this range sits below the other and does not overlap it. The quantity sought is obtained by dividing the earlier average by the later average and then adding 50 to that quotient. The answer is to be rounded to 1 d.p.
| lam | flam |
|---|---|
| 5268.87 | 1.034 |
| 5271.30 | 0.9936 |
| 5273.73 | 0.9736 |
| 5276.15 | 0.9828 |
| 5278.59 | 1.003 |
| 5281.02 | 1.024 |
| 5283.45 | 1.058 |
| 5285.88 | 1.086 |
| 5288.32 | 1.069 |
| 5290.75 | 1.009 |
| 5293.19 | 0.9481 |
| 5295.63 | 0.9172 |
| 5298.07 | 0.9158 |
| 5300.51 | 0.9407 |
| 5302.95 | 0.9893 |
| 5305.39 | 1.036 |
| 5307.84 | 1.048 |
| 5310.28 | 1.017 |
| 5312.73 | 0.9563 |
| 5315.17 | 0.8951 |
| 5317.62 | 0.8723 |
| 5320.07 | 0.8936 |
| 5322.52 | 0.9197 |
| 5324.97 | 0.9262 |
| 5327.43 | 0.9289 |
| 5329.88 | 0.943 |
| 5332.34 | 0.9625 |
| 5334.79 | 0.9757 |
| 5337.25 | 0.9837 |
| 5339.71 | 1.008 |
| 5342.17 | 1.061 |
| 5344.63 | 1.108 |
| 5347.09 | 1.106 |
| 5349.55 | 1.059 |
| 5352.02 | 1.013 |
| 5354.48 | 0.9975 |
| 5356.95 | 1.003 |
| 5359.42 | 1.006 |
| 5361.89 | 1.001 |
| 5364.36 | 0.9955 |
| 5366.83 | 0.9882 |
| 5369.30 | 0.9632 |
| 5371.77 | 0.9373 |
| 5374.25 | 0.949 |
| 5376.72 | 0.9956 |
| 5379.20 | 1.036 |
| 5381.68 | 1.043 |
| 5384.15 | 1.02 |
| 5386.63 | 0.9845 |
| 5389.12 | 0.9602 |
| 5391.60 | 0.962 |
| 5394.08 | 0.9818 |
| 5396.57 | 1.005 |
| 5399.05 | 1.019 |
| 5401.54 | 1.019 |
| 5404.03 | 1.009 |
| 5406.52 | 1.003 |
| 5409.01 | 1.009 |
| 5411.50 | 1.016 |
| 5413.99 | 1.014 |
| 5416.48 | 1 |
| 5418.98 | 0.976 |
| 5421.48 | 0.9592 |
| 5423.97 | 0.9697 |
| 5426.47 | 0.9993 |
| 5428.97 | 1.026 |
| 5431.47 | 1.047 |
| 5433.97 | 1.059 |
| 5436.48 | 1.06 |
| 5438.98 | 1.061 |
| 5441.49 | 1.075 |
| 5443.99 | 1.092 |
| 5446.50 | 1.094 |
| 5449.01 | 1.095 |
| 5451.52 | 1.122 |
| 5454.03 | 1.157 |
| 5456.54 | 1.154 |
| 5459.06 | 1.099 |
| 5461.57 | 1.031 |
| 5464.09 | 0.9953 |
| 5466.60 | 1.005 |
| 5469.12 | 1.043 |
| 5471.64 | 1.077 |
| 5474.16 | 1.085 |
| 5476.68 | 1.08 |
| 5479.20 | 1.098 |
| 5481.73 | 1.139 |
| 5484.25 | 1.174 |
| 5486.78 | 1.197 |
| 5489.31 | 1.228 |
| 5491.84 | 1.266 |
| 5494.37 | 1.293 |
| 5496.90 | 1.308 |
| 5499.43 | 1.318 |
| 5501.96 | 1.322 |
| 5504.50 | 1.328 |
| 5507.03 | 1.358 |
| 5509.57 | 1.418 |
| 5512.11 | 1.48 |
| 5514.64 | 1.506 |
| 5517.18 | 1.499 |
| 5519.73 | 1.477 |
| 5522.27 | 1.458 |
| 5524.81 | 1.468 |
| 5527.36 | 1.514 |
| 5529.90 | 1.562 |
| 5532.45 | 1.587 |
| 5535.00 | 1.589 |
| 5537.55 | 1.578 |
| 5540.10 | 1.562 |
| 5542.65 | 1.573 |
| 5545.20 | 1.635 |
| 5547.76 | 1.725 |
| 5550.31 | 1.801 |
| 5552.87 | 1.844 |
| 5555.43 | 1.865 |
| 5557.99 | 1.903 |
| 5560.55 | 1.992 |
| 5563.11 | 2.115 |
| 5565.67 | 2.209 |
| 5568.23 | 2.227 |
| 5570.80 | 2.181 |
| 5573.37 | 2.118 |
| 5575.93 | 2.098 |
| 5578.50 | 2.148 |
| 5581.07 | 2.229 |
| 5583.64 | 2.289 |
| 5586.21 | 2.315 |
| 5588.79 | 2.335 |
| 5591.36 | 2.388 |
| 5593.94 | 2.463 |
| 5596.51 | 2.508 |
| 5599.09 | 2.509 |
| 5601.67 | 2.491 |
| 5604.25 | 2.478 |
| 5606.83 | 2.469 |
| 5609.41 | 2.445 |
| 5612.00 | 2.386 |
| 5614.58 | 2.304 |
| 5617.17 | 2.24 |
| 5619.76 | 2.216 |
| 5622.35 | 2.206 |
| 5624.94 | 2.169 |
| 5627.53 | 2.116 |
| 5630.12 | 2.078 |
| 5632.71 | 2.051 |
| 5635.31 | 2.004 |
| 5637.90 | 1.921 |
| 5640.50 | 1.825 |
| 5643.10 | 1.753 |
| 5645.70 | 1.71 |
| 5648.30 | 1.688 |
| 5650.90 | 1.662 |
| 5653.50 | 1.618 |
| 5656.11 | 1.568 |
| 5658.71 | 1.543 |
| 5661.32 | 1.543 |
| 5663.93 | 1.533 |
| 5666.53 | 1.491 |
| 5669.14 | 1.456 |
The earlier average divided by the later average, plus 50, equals 50.7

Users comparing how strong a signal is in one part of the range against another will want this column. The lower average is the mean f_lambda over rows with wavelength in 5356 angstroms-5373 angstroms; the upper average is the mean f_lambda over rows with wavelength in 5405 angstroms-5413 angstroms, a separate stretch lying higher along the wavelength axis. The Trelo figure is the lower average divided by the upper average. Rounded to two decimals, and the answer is 0.98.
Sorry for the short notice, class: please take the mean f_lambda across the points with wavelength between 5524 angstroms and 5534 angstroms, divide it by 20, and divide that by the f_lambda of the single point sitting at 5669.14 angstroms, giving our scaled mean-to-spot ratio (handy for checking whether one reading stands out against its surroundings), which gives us 0.053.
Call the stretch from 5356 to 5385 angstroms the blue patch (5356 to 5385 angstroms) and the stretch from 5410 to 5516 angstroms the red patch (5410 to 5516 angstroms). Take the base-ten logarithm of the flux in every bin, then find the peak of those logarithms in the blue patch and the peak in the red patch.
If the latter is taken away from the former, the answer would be -0.16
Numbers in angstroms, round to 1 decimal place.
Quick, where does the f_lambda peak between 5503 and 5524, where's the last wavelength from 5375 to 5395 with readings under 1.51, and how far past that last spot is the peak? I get 120.6 angstroms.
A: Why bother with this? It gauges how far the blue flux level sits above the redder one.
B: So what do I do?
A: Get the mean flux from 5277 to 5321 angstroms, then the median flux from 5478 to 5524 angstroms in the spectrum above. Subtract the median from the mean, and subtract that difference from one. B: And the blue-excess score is 1.3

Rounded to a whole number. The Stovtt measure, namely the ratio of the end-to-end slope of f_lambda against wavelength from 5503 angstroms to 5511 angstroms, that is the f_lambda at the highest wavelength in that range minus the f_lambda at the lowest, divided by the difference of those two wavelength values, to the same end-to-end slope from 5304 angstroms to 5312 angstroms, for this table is -5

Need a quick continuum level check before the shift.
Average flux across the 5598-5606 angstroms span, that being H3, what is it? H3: 2.5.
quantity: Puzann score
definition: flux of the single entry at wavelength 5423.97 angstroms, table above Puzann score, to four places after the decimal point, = 0.9697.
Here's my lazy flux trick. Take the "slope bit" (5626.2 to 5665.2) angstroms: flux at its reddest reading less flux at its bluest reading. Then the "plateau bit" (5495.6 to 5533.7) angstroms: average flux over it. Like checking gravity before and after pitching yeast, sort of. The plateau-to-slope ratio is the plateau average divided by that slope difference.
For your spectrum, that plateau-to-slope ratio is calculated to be -2.5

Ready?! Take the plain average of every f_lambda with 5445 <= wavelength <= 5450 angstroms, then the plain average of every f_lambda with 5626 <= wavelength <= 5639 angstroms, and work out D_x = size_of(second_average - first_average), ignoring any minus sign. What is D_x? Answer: 0.9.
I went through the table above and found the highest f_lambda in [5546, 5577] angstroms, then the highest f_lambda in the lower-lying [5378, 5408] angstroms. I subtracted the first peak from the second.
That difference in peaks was -1.2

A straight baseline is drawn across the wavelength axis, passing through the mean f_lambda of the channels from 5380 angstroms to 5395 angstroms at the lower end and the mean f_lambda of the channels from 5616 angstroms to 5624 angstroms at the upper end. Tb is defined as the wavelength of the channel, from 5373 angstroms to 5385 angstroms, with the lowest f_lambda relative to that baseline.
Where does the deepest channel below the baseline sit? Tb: 5374.25 angstroms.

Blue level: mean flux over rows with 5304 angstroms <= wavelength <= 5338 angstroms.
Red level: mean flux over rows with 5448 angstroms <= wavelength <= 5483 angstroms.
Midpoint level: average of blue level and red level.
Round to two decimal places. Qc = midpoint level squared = 1.04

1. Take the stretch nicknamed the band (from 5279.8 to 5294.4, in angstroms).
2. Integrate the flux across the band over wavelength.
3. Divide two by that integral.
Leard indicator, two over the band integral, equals 0.133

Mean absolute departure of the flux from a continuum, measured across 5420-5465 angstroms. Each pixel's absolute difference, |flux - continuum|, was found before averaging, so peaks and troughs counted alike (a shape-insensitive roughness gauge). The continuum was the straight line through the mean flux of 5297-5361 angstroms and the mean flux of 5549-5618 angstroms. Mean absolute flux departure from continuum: 0.48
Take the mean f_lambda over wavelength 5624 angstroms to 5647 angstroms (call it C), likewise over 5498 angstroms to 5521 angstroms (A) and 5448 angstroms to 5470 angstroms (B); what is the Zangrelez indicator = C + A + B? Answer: 4.4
